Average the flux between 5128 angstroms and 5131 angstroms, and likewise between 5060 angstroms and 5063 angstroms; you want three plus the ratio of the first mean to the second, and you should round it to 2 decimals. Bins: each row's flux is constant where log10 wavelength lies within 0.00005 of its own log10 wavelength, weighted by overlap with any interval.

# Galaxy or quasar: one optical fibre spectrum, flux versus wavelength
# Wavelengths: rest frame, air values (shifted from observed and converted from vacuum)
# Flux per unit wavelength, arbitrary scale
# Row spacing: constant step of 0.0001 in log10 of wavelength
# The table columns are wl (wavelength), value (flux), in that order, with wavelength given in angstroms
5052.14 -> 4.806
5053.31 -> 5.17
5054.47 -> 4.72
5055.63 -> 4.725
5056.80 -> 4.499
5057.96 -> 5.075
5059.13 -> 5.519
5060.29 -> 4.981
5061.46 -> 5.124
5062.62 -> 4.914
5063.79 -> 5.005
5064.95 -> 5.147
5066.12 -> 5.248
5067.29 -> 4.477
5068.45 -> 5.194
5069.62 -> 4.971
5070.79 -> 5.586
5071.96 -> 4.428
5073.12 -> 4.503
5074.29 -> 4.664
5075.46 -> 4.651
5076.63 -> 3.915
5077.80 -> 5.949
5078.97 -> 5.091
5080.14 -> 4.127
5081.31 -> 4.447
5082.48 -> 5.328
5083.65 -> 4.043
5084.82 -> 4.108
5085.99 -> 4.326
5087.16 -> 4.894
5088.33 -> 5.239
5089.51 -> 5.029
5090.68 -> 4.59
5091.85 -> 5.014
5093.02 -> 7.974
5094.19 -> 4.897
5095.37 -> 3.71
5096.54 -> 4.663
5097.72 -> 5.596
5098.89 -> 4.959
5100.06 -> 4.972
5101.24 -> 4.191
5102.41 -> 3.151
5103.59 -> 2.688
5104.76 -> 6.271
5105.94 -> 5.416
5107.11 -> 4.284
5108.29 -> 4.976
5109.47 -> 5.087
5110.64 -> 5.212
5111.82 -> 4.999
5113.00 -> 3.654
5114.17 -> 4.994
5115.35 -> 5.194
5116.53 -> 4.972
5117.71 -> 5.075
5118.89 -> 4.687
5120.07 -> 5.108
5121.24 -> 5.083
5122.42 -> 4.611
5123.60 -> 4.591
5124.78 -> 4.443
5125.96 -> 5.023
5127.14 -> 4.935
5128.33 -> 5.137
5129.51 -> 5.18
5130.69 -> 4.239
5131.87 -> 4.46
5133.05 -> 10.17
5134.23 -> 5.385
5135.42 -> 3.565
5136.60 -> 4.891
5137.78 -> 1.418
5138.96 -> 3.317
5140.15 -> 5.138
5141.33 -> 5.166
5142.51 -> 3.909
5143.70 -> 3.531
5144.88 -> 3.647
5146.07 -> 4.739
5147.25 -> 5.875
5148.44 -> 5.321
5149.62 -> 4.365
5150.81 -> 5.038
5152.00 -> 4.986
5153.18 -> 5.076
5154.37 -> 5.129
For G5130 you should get 3.97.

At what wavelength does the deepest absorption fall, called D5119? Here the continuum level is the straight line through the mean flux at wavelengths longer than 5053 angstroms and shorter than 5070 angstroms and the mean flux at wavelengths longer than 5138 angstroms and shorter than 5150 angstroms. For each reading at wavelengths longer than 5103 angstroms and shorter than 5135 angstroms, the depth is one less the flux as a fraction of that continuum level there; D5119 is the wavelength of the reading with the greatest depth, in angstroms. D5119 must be 5103.59 angstroms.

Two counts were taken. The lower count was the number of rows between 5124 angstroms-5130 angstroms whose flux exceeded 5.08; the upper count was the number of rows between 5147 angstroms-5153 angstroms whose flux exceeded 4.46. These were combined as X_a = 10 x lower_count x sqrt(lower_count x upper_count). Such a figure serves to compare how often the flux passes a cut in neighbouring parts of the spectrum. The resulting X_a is 57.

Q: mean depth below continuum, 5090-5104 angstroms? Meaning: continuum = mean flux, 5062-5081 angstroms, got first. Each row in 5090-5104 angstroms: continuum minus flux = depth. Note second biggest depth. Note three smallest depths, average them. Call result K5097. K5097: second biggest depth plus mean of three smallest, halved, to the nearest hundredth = 0.19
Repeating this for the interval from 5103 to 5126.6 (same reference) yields 0.22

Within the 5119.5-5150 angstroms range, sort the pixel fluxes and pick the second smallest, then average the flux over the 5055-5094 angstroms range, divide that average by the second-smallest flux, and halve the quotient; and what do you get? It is 0.744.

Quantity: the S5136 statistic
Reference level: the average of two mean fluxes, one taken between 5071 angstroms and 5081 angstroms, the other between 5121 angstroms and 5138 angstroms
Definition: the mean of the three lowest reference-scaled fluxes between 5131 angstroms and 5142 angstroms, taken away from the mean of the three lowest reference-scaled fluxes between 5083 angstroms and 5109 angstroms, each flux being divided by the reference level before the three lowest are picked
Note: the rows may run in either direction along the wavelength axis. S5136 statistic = 0.09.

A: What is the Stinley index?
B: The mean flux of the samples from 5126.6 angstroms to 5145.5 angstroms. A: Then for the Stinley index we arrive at 4.63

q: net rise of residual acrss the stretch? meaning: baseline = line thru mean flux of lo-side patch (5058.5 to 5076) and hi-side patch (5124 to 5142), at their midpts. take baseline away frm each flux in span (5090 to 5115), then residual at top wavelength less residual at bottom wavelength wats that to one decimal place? 0.5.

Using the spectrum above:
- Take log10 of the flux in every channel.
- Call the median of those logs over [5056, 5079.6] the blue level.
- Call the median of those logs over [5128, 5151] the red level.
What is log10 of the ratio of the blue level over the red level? 0.010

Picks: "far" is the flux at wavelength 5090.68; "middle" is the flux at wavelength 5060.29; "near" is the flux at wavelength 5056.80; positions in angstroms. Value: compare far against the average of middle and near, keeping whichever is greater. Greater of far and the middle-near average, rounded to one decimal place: 4.7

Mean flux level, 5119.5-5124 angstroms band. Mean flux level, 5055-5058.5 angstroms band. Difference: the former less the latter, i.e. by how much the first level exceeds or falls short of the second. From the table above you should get 0.1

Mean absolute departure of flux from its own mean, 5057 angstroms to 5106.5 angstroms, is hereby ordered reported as 0.6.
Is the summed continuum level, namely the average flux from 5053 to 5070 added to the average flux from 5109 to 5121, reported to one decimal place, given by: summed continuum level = 9.9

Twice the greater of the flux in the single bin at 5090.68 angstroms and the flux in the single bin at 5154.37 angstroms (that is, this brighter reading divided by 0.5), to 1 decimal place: 10.3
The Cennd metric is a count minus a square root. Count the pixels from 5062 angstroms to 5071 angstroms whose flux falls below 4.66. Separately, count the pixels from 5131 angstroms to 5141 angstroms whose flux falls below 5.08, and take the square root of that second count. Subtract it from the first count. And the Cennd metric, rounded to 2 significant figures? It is -1.2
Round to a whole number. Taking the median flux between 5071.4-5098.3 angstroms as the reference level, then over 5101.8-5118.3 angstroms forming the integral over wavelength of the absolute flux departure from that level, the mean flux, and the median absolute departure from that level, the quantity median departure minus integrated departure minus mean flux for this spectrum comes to -17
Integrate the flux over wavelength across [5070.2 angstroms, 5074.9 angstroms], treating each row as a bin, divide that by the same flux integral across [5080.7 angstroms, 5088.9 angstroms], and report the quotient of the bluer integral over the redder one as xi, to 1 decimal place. 0.6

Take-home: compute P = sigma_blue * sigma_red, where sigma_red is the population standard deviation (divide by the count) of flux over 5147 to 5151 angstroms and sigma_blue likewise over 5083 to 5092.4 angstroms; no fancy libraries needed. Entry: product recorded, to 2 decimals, 0.23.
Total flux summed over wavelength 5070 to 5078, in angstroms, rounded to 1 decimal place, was 33.7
